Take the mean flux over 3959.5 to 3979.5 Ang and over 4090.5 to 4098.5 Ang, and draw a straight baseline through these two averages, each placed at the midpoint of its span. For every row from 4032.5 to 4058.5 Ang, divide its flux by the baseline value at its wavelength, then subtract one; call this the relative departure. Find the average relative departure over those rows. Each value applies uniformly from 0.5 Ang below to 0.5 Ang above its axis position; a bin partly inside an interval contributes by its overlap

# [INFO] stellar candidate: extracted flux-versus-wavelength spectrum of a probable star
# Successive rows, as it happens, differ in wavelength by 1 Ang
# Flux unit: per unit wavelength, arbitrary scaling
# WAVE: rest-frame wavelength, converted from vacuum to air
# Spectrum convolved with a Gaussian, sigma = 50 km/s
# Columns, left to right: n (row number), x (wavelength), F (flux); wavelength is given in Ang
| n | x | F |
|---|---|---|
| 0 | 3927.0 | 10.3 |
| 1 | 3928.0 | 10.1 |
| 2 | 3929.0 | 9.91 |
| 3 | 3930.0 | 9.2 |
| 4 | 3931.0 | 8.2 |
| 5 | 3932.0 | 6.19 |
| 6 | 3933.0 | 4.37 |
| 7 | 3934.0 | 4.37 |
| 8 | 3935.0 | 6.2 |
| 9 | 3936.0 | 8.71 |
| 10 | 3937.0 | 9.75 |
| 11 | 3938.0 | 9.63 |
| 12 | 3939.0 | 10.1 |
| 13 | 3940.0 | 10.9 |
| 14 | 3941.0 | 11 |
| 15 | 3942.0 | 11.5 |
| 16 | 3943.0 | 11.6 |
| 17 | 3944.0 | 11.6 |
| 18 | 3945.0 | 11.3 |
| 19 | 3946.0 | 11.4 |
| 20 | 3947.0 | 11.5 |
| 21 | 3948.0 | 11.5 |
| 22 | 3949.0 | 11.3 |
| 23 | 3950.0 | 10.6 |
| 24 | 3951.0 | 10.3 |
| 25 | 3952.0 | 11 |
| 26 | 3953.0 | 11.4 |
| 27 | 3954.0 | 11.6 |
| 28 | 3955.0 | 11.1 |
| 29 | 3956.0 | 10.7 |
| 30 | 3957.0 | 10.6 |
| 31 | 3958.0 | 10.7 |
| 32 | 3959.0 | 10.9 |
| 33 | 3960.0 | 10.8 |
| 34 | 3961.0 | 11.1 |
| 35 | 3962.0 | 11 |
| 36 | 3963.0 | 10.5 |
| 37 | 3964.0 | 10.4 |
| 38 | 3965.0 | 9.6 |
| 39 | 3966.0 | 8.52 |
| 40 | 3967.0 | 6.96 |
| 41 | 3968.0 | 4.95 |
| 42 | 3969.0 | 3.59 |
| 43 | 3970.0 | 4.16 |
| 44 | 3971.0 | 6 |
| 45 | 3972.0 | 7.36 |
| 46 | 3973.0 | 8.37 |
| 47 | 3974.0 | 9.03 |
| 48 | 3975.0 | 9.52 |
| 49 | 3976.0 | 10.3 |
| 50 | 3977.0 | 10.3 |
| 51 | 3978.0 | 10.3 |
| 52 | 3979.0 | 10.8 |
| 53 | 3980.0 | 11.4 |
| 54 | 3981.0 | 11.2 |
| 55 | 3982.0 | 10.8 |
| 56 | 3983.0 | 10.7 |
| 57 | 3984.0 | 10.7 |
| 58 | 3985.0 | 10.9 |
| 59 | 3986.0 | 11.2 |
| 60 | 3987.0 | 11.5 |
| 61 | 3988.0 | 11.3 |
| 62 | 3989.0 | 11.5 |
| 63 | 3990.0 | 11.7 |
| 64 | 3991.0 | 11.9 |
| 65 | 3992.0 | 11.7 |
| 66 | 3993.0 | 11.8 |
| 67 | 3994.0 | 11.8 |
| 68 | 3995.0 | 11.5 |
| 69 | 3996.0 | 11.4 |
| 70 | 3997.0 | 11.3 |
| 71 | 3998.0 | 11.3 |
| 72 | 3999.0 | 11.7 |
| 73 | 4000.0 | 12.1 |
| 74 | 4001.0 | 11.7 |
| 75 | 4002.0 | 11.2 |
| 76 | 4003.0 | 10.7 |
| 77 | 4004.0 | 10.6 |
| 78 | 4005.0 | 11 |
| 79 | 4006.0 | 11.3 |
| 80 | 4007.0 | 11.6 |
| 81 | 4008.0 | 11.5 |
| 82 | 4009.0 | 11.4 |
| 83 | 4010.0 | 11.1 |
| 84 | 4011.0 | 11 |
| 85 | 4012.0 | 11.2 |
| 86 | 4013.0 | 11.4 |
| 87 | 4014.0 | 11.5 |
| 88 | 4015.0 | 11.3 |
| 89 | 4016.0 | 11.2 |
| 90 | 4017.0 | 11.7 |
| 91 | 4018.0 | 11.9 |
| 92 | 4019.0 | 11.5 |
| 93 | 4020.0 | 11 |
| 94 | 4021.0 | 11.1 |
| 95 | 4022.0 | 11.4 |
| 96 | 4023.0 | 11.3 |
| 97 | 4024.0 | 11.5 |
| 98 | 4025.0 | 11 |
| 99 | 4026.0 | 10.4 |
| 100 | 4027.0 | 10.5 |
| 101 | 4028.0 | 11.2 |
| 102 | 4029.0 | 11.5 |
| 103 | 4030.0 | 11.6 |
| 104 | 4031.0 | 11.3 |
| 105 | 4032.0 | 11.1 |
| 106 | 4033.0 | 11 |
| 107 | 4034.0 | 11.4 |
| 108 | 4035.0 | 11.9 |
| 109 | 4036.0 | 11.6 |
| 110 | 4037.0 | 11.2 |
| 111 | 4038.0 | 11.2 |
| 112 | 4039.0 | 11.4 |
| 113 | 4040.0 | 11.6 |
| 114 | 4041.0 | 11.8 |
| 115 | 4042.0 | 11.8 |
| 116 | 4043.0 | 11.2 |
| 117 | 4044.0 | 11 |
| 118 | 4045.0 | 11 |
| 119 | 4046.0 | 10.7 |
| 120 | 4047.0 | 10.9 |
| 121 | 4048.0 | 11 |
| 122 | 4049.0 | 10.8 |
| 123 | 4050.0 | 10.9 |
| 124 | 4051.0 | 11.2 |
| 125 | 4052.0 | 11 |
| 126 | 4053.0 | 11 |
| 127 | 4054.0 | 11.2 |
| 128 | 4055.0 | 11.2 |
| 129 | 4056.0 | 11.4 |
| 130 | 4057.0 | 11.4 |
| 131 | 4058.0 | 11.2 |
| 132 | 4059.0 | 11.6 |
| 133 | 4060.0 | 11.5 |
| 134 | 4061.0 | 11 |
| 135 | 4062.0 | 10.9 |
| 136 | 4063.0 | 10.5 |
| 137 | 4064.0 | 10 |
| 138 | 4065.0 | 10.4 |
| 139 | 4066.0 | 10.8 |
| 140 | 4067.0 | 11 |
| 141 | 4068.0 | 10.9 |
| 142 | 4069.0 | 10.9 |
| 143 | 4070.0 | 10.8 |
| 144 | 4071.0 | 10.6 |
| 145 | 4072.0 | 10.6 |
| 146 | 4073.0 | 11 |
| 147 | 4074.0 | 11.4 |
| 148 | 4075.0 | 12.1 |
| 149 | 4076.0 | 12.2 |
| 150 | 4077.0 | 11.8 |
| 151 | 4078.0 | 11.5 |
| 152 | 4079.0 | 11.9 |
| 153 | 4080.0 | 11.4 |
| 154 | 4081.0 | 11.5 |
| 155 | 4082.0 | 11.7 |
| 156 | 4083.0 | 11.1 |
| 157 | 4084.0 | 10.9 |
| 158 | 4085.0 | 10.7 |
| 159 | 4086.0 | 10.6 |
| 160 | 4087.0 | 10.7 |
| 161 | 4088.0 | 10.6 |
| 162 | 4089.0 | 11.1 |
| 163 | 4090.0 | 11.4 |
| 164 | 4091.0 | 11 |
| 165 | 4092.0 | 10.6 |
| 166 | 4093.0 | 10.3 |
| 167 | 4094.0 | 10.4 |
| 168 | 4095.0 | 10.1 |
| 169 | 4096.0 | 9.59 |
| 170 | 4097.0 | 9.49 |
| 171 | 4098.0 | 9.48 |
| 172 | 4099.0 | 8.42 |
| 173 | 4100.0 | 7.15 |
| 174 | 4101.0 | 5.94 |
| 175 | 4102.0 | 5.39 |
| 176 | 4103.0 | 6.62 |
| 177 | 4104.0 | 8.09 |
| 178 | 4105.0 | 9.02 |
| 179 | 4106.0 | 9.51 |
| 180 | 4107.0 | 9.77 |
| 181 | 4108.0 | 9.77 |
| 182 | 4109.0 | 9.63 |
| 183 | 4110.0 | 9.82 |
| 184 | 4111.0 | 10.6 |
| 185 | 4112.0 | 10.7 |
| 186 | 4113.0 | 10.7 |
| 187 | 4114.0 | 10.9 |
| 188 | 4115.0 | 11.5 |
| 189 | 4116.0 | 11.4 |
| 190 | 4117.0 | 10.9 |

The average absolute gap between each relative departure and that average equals 0.0305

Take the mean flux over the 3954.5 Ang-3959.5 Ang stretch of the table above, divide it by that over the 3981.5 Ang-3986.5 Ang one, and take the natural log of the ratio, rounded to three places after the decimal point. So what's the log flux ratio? -0.006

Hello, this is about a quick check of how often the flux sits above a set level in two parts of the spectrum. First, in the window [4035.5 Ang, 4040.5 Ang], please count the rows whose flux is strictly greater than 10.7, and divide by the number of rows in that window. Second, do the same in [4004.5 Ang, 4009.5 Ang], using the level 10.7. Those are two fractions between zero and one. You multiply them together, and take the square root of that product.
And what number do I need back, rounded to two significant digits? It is 1.0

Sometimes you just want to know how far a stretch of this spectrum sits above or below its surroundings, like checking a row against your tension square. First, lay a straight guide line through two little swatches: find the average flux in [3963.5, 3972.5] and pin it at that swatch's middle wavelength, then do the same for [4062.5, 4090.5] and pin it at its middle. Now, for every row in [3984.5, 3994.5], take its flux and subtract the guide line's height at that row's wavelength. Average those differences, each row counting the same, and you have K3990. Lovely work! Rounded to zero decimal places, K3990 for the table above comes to 4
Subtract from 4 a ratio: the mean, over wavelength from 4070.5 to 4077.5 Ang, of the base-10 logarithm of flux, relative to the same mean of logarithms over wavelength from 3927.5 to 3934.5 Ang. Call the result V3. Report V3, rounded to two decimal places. 2.76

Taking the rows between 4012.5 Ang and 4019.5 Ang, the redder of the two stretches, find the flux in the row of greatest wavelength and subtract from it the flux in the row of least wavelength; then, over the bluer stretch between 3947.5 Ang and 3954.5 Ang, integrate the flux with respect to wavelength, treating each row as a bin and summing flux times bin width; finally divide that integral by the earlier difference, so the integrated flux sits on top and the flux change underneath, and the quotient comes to 777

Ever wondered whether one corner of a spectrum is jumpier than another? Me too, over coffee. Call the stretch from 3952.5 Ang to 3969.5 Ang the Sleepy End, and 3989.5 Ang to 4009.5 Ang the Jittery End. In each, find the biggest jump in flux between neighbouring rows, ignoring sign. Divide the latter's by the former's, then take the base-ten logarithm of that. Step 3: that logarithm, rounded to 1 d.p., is -0.6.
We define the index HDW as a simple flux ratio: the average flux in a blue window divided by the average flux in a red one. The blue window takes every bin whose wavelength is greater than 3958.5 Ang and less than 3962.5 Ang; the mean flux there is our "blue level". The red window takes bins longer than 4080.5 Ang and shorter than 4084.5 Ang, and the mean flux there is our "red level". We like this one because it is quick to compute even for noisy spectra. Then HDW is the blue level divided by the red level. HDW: 1.0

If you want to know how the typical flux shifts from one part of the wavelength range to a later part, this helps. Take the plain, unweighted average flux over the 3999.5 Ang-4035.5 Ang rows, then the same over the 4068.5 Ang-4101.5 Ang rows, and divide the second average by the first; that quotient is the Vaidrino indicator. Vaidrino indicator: 0.94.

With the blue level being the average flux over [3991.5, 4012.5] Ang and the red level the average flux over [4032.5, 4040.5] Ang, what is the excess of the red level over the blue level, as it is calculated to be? 0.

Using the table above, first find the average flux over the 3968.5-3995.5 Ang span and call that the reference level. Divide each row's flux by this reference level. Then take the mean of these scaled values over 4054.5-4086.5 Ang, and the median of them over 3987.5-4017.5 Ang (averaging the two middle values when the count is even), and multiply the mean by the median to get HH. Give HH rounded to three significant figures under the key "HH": 1.26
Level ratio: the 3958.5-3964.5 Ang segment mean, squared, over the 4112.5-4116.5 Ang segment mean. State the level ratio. 10.5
